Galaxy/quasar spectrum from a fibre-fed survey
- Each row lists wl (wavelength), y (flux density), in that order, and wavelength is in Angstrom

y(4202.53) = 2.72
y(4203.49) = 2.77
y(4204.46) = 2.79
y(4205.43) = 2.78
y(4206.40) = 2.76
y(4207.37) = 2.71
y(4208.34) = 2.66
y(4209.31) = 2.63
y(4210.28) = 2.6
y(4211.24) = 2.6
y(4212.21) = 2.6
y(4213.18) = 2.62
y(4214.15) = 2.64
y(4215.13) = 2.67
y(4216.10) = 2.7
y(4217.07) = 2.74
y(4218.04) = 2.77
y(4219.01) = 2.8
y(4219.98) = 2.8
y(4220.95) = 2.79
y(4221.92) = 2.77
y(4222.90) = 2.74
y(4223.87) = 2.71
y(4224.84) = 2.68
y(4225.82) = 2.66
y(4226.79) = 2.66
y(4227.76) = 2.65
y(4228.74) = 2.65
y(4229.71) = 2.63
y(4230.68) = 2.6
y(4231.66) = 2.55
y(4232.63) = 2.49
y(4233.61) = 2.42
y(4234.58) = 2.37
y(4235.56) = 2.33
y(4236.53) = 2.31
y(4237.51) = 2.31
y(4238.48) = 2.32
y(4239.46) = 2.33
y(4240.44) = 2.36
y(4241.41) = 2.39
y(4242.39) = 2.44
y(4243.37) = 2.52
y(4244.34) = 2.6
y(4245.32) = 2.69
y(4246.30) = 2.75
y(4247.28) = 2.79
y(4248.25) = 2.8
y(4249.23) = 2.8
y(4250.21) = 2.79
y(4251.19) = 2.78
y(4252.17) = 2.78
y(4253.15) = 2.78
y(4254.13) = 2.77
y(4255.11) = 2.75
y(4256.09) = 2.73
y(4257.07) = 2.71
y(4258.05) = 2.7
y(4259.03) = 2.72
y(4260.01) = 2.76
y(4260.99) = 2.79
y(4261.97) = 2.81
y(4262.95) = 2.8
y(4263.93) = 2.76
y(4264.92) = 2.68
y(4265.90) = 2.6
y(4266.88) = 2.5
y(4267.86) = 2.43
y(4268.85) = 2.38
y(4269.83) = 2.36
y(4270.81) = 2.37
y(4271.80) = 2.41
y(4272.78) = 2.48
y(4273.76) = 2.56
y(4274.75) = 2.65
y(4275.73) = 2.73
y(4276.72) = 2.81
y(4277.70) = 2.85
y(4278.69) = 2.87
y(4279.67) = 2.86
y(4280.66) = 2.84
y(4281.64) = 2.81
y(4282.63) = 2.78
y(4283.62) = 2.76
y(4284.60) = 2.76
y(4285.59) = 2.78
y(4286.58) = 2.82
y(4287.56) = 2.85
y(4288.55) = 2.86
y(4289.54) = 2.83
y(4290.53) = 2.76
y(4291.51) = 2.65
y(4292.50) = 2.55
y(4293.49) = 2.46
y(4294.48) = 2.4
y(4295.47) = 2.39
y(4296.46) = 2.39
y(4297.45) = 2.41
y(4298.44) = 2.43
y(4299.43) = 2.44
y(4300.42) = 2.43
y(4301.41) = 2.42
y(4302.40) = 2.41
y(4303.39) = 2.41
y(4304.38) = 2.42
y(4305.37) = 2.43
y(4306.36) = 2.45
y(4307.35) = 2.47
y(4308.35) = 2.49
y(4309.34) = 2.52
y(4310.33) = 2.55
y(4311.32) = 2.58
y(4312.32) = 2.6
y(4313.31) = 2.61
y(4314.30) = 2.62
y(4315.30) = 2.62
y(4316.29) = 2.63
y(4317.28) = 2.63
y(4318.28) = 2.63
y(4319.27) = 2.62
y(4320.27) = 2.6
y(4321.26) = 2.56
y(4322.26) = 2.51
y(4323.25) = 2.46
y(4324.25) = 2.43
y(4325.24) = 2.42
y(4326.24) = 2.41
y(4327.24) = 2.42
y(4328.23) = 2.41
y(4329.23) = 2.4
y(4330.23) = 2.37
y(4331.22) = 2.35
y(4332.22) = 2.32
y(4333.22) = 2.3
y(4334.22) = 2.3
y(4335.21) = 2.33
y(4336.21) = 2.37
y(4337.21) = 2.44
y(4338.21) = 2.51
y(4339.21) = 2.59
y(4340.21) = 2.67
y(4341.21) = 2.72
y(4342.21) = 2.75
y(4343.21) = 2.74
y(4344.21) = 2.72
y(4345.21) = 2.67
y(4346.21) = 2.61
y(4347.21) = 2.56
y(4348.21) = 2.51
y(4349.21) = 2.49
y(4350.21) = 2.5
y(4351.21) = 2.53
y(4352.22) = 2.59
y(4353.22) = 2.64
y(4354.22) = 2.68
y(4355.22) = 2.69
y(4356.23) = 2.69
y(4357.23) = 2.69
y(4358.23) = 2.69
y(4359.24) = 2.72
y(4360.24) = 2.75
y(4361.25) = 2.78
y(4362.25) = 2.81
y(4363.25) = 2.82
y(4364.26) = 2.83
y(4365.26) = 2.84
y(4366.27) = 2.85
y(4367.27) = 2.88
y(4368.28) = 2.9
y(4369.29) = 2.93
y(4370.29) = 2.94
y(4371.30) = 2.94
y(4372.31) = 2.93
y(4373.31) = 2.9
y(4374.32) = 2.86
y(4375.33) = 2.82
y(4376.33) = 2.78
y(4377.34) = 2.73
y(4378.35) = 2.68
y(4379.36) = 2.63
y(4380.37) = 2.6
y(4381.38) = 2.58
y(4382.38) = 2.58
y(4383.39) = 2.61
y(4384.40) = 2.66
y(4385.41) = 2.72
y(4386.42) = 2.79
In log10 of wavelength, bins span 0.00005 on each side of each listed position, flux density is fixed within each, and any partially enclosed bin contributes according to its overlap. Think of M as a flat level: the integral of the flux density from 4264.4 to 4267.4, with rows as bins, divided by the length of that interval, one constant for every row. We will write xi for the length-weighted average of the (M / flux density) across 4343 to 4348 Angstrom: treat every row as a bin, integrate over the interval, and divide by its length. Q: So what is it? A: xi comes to 0.98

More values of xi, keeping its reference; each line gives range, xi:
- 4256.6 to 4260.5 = 0.95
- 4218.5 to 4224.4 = 0.94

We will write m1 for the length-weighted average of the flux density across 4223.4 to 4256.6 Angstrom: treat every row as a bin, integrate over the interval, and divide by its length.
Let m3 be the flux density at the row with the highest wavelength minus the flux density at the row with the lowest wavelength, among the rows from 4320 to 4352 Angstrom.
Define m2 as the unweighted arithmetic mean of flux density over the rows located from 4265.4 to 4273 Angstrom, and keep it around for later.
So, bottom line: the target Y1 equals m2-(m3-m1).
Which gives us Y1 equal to 5.11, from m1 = 2.59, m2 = 2.44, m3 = -0.07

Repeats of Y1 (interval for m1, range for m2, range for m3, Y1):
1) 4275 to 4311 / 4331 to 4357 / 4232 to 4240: 5.32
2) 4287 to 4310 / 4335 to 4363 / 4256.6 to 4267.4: 5.35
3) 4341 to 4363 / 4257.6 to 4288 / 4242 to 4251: 5.00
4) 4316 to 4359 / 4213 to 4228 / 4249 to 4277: 5.24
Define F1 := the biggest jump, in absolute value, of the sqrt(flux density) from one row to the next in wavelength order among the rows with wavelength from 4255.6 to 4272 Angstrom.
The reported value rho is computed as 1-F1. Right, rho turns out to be 0.969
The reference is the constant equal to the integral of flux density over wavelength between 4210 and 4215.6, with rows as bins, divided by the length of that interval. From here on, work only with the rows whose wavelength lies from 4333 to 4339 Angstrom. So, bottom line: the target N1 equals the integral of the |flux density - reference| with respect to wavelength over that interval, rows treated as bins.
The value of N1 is 1.40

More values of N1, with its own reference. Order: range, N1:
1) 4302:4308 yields 1.13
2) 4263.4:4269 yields 0.69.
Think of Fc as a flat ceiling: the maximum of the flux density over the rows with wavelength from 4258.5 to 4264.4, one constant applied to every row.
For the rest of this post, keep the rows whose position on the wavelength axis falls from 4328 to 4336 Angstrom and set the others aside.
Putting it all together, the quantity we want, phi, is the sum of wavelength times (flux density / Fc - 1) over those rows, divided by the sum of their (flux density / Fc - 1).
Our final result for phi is 4331.9 Angstrom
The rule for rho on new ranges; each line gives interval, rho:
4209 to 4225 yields 0.988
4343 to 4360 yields 0.981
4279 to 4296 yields 0.967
